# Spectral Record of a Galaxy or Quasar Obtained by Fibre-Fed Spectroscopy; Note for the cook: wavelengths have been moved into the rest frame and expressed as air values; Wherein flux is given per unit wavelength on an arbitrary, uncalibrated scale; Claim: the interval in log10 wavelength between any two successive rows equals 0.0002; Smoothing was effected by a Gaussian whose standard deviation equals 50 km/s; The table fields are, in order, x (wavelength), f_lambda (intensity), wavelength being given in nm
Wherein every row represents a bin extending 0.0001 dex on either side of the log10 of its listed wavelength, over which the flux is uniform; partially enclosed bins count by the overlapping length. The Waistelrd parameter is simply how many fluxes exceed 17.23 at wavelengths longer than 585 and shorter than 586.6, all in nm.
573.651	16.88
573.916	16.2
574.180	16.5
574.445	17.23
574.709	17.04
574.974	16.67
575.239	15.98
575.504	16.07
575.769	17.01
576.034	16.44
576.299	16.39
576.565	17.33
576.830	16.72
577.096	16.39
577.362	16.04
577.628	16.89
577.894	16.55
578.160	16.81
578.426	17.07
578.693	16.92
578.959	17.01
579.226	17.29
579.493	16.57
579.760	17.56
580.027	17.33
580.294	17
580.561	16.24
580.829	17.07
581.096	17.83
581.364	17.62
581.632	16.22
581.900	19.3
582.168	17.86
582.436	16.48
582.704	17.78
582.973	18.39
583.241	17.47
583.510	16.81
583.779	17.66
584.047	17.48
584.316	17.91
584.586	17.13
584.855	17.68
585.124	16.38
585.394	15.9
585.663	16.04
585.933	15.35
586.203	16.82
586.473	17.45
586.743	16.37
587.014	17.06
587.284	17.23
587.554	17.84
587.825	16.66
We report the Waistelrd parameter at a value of 1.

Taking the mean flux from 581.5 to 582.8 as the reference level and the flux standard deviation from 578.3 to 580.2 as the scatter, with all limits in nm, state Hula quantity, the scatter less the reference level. -17.2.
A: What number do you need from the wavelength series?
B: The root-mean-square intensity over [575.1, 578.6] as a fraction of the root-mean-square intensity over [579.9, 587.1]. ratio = 0.97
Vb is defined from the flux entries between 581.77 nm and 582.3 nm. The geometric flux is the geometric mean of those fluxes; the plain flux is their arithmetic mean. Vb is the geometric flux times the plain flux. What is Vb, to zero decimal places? 345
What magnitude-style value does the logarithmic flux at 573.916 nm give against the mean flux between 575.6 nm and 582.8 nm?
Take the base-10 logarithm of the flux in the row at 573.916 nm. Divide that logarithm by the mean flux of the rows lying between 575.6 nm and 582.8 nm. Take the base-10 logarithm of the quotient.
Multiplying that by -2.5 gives 2.87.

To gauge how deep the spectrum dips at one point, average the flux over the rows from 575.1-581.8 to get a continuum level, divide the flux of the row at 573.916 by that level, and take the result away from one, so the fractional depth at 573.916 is 0.037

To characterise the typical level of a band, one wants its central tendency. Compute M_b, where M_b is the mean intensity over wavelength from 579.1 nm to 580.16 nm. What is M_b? 17.2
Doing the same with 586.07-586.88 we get 16.9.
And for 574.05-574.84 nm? 16.9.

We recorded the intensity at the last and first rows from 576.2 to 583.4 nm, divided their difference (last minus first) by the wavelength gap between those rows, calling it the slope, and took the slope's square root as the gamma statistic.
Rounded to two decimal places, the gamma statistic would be 0.39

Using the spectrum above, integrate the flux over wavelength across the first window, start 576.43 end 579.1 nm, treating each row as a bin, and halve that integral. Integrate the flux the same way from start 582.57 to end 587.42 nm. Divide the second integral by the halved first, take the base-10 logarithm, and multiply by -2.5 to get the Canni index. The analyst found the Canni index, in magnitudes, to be -1.4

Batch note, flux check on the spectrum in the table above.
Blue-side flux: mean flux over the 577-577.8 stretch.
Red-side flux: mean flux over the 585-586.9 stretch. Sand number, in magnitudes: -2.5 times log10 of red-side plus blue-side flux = -3.789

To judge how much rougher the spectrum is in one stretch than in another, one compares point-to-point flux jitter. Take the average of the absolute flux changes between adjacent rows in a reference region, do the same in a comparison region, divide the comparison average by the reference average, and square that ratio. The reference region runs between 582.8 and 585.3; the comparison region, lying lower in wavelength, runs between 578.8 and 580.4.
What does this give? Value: 0.5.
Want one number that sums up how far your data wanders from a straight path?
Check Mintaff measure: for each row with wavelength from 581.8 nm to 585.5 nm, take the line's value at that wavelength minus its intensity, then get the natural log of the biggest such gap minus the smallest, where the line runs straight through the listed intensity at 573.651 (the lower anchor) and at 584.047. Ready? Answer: 1.28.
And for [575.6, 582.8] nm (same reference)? 1.12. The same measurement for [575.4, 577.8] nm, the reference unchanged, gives 0.29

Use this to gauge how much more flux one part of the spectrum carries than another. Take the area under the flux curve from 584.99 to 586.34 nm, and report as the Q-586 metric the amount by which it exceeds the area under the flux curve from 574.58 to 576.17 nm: -4.6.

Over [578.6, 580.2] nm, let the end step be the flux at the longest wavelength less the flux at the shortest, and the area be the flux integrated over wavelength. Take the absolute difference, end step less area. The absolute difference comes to 27.0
